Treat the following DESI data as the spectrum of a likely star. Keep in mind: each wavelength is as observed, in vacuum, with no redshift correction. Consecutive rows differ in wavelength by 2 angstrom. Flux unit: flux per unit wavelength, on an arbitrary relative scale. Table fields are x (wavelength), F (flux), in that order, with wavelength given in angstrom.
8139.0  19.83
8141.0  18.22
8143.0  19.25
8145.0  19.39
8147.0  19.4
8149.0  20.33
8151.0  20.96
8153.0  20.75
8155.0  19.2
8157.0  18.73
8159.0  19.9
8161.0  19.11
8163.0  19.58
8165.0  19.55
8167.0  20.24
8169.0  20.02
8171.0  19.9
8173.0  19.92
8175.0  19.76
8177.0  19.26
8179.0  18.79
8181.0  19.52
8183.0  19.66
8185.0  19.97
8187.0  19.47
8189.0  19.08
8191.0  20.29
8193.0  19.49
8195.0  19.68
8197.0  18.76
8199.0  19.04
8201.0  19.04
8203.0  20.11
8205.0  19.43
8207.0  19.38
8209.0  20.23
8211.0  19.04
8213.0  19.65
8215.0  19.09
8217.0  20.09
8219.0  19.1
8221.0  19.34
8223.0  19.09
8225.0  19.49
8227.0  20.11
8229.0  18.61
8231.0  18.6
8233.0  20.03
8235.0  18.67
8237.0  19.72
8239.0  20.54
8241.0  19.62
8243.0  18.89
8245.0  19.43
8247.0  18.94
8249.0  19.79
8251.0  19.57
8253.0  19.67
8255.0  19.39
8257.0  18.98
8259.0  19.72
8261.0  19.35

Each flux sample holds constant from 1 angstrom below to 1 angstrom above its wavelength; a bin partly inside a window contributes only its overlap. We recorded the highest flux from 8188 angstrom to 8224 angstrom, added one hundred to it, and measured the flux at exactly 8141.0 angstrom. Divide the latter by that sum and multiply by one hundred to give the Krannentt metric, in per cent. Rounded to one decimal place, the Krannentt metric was 15.1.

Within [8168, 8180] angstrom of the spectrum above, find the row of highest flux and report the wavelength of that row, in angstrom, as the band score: 8169.0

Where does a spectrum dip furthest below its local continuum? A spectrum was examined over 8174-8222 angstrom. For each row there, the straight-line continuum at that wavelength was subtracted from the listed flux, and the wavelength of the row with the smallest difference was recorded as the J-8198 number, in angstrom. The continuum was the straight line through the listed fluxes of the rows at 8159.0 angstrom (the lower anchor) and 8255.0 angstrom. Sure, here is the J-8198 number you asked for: 8179.0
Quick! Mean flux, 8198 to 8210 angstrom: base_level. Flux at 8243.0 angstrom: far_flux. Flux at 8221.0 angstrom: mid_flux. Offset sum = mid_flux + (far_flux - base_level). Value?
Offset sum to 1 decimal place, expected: 18.7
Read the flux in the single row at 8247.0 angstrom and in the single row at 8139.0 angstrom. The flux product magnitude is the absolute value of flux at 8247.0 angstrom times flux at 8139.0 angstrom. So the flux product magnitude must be 376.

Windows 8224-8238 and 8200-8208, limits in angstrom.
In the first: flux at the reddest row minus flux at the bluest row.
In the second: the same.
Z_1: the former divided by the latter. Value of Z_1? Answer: 1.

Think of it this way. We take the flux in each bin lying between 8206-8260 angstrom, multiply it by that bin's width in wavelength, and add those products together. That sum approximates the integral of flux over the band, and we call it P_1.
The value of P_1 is 1050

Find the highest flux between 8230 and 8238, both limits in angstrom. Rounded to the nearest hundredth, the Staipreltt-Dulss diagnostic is 20.03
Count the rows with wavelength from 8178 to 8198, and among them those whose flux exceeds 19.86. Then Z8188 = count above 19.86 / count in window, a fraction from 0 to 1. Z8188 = 0.20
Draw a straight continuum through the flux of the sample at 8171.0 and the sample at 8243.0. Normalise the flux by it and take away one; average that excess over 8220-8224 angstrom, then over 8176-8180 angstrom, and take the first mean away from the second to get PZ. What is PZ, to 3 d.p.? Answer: -0.041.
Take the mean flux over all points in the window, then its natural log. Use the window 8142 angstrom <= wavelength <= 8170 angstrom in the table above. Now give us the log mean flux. 2.98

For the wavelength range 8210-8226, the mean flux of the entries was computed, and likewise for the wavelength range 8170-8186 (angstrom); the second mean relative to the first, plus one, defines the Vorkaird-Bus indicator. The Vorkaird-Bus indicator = 2.01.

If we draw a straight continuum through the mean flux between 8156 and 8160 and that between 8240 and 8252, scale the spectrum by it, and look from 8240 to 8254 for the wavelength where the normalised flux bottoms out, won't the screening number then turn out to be 8243.0 angstrom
